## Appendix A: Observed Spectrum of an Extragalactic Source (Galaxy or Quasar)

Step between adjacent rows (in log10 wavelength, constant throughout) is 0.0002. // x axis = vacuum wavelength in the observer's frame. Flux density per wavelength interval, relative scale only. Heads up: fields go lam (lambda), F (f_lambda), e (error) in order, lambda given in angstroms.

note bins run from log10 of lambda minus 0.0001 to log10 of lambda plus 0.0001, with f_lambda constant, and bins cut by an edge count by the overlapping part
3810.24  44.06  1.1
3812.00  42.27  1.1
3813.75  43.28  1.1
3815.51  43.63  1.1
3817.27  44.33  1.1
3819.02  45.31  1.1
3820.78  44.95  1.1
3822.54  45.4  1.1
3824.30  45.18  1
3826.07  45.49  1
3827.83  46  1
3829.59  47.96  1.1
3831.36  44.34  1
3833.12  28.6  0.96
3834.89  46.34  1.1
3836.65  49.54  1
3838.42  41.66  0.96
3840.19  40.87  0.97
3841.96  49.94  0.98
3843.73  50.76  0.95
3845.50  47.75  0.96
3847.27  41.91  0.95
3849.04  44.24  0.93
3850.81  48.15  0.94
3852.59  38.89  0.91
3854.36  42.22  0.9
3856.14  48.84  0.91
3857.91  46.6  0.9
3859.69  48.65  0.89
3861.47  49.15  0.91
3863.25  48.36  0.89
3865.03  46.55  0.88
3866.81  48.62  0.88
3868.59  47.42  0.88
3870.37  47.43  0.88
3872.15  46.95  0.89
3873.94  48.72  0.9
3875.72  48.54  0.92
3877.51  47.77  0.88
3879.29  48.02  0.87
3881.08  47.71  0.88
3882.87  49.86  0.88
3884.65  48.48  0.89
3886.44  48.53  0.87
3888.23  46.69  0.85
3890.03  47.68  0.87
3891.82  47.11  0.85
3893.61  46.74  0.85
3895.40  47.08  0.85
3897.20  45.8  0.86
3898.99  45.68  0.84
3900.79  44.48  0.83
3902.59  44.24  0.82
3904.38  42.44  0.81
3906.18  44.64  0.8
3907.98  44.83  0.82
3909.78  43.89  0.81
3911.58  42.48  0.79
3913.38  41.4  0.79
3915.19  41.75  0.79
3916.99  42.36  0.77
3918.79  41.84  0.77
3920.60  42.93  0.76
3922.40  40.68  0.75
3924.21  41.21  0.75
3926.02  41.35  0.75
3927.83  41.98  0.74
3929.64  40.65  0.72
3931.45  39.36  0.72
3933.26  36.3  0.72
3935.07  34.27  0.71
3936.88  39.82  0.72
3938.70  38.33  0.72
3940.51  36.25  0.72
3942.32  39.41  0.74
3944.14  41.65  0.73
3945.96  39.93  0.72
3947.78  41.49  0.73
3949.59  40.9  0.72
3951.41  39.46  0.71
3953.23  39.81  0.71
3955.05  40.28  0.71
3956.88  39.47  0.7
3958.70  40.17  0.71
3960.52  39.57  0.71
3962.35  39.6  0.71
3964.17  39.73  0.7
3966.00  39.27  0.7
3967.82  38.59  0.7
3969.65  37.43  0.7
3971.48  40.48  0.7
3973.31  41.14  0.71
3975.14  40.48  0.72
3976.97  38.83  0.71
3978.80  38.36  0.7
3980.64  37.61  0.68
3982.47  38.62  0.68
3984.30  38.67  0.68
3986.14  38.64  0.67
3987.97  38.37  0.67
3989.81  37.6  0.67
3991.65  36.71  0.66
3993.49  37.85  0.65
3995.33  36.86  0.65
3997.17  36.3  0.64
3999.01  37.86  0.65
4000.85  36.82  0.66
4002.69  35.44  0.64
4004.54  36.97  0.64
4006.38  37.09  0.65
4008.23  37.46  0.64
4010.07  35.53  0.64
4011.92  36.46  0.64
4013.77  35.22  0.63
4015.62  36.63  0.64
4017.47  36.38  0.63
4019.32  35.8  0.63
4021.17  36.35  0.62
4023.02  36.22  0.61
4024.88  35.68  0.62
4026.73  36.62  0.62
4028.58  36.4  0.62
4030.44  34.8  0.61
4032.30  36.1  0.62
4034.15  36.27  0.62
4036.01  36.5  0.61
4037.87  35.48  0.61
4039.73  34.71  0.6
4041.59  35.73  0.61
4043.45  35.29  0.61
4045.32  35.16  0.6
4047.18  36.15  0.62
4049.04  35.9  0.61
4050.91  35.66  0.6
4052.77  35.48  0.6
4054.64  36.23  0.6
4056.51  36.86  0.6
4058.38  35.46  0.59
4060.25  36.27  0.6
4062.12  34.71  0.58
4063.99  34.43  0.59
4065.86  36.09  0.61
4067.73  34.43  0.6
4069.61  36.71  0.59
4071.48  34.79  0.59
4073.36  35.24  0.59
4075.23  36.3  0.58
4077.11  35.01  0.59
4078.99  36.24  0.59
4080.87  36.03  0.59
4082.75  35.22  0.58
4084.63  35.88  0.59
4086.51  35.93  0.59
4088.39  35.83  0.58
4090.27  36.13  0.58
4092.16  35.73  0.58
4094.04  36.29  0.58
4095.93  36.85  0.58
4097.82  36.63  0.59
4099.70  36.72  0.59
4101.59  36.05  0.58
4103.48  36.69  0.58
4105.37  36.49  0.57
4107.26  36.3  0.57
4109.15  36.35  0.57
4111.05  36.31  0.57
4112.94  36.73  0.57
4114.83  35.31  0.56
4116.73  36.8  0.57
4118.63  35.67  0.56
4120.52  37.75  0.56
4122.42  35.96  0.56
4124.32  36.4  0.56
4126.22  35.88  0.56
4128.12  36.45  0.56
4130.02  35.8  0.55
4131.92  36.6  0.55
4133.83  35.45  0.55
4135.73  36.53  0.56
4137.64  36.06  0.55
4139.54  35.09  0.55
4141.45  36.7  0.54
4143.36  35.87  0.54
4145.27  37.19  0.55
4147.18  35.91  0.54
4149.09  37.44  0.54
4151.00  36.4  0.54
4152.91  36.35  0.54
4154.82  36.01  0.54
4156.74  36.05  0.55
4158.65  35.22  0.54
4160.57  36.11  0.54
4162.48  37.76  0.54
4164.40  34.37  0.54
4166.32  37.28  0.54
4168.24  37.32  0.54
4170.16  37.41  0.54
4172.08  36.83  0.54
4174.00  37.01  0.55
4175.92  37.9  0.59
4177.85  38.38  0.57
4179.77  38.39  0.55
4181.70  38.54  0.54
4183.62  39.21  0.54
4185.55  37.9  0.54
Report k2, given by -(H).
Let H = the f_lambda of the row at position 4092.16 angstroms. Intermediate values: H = 35.73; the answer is -36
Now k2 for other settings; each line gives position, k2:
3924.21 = -41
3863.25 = -48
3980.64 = -38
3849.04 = -44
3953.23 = -40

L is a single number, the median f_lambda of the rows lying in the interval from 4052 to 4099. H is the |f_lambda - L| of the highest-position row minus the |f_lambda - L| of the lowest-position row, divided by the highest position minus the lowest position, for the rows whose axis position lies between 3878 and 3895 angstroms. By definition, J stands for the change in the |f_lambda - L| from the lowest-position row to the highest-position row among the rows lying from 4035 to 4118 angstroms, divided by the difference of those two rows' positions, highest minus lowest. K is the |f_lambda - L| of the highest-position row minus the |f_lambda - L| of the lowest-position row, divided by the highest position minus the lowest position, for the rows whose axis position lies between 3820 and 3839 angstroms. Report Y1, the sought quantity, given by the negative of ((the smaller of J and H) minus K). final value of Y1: -0.10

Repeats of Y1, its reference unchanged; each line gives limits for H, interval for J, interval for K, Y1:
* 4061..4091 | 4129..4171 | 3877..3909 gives -0.06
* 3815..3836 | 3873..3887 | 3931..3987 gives 0.00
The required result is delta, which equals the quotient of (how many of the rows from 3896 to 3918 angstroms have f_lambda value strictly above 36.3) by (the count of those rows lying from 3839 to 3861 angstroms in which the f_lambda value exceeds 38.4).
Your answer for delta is 1.00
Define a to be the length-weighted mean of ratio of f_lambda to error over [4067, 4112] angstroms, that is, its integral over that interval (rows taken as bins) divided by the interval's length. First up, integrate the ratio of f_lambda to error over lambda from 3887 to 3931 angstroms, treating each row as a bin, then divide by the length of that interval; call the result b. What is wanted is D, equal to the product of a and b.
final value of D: 3372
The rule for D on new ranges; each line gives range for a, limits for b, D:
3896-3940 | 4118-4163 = 3570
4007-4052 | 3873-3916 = 3155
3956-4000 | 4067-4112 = 3482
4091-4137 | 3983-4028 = 3660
